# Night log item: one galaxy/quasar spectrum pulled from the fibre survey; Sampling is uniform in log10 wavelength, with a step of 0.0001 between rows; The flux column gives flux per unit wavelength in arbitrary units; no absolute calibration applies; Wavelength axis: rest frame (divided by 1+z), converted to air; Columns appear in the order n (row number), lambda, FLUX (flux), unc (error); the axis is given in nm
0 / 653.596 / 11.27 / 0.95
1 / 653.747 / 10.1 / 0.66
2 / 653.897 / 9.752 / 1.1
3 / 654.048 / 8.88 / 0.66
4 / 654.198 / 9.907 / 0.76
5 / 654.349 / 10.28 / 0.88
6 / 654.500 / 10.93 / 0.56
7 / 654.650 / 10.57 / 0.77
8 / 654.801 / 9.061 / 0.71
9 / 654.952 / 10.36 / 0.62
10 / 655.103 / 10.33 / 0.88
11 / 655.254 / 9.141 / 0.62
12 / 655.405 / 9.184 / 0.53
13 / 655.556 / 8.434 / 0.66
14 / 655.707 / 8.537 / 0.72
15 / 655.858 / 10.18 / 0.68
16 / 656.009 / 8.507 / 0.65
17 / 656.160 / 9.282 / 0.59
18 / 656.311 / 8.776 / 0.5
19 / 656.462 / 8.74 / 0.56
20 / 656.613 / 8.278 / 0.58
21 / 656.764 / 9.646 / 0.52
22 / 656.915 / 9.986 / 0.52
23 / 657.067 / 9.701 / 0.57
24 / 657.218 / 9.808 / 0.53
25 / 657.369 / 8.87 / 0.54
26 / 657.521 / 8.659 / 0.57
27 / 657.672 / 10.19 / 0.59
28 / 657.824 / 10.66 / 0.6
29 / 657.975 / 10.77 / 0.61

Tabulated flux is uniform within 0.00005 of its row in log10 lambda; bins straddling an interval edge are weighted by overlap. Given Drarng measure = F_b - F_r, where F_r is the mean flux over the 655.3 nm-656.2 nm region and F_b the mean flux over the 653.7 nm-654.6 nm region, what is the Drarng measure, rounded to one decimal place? 1.0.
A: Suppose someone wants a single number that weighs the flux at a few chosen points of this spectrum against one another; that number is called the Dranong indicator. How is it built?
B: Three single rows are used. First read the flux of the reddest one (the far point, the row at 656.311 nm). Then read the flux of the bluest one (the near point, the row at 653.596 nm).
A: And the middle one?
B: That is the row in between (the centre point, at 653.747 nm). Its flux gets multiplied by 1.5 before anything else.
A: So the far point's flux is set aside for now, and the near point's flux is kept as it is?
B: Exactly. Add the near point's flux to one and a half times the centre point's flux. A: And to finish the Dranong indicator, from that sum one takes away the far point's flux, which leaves 17.6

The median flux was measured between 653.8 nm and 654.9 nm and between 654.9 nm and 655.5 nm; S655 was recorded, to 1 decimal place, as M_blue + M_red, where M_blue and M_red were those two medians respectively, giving 19.7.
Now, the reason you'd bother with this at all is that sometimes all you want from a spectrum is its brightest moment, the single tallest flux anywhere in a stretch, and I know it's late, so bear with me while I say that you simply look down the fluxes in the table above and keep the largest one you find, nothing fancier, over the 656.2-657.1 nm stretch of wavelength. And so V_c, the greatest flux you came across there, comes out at 9.986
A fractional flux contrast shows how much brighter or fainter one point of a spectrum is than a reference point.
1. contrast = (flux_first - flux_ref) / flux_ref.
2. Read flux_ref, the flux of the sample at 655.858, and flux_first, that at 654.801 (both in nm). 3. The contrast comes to -0.11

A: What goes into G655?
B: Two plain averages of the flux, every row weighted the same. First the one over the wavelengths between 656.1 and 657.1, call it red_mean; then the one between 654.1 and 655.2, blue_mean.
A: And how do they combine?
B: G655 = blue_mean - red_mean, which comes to 1.0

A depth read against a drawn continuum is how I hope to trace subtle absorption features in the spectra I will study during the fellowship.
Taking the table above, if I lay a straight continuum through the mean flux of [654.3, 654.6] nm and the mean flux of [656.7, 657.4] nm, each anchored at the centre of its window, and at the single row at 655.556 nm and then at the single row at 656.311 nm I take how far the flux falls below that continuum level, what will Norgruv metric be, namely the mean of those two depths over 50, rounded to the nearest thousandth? 0.029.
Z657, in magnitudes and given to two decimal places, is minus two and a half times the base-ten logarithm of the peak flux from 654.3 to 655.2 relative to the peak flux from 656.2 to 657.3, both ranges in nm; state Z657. -0.10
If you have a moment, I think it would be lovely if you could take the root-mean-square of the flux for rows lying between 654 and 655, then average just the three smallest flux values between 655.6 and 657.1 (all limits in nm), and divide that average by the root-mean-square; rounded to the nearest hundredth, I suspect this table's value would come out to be 0.84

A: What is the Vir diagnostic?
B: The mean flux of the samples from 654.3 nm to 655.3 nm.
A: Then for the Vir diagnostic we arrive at 10.1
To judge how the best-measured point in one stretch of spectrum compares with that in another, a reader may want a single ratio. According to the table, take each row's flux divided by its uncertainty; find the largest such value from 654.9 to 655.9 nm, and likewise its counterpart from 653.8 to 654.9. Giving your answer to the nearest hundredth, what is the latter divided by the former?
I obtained 1.13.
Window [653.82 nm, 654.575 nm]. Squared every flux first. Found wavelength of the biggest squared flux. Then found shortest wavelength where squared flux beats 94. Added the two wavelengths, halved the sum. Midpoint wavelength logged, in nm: 654.20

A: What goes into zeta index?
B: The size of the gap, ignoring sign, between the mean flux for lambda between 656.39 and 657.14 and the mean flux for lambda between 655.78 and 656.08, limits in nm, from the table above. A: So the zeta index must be 0.1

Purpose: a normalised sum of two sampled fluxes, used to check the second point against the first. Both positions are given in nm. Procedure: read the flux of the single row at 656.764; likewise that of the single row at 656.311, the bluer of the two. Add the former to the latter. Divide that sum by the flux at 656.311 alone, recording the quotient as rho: 2.10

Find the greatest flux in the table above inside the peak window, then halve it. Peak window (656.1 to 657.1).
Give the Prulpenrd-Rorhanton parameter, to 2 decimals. 4.99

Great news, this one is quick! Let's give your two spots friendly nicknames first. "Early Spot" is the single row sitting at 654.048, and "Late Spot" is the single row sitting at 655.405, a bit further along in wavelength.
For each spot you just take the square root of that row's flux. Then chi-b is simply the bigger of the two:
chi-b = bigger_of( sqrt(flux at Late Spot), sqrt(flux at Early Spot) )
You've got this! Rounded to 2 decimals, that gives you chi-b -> 3.03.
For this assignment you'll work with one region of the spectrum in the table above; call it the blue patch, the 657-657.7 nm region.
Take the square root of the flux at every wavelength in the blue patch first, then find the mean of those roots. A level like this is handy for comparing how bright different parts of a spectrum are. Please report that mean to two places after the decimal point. 3.07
